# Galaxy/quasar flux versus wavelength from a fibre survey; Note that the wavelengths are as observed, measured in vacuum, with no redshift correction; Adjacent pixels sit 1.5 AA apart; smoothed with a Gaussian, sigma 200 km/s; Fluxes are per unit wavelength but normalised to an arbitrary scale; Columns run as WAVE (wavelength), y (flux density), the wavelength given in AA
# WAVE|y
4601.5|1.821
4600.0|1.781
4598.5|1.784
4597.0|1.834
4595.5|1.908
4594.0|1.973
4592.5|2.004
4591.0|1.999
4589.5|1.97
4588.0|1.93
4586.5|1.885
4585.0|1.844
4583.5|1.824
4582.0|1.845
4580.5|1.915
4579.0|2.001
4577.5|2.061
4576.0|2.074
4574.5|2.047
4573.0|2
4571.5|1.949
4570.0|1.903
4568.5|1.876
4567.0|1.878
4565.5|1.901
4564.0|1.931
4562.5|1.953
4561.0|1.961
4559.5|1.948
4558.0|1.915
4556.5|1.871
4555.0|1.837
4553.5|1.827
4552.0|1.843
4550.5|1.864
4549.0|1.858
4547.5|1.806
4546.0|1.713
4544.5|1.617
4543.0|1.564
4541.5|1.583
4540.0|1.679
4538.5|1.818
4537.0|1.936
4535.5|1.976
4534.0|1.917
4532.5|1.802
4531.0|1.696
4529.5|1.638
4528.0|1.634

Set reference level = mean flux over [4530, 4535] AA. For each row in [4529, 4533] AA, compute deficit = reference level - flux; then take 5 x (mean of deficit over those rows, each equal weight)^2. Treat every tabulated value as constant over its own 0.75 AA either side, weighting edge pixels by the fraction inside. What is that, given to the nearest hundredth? 0.04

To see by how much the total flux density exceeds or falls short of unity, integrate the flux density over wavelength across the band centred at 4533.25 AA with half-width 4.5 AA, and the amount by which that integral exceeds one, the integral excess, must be 15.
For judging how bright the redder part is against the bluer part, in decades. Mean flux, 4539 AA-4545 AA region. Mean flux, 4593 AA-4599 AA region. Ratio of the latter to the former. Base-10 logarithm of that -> 0.066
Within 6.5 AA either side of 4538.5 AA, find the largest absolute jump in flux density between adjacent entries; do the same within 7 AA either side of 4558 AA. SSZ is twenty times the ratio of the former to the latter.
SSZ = 63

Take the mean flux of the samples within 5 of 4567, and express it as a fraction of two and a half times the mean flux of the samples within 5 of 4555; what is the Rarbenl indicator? 0.409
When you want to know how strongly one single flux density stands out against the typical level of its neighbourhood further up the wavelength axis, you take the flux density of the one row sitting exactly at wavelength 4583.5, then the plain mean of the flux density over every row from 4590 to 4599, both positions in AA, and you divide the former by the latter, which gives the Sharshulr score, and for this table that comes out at 0.95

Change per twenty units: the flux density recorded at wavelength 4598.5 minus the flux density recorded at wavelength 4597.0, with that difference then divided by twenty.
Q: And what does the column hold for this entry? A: -0.0025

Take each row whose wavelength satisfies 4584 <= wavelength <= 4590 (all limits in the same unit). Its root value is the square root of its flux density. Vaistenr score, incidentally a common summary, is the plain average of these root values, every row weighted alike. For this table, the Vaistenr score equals 1.38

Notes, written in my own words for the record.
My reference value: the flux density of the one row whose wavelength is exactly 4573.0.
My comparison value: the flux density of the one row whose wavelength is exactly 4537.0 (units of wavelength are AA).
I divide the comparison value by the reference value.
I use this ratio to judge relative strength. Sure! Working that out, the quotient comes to 0.97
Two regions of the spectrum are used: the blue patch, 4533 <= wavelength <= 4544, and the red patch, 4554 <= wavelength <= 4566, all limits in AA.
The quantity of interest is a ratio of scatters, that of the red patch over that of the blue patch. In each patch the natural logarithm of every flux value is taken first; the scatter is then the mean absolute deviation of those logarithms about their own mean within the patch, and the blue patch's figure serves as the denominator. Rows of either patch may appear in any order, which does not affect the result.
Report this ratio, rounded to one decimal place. 0.2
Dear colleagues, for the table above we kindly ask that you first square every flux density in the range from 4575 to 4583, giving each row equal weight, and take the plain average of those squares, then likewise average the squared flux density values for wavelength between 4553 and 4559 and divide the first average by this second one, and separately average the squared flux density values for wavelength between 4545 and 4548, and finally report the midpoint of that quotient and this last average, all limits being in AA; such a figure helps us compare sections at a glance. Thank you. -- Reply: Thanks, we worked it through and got 2.1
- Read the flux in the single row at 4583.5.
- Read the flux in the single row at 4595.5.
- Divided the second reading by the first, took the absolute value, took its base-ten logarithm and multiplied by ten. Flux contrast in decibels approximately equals 0.20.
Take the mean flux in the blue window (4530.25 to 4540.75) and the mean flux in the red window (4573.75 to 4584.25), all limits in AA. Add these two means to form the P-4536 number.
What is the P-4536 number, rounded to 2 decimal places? 3.80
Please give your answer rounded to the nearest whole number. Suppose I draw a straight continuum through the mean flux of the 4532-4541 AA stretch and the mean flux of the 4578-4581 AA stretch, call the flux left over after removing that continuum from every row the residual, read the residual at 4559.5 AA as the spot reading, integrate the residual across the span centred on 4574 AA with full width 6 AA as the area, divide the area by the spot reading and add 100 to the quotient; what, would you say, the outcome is 112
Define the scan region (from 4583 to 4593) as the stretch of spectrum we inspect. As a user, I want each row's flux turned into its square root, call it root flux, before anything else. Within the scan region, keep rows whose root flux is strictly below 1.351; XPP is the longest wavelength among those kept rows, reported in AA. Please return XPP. 4583.5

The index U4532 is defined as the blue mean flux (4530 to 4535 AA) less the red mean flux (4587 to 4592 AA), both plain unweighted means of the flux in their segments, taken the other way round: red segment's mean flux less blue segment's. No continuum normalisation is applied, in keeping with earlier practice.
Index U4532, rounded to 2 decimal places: 0.16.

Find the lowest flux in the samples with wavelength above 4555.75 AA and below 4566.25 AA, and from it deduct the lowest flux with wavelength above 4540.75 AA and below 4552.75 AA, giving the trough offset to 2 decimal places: 0.31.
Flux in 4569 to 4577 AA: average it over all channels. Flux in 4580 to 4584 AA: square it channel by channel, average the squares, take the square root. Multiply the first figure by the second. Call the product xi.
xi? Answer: 3.71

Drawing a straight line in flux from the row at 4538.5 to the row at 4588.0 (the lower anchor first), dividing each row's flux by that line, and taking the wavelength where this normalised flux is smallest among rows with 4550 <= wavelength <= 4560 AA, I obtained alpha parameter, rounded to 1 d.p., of 4553.5 AA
